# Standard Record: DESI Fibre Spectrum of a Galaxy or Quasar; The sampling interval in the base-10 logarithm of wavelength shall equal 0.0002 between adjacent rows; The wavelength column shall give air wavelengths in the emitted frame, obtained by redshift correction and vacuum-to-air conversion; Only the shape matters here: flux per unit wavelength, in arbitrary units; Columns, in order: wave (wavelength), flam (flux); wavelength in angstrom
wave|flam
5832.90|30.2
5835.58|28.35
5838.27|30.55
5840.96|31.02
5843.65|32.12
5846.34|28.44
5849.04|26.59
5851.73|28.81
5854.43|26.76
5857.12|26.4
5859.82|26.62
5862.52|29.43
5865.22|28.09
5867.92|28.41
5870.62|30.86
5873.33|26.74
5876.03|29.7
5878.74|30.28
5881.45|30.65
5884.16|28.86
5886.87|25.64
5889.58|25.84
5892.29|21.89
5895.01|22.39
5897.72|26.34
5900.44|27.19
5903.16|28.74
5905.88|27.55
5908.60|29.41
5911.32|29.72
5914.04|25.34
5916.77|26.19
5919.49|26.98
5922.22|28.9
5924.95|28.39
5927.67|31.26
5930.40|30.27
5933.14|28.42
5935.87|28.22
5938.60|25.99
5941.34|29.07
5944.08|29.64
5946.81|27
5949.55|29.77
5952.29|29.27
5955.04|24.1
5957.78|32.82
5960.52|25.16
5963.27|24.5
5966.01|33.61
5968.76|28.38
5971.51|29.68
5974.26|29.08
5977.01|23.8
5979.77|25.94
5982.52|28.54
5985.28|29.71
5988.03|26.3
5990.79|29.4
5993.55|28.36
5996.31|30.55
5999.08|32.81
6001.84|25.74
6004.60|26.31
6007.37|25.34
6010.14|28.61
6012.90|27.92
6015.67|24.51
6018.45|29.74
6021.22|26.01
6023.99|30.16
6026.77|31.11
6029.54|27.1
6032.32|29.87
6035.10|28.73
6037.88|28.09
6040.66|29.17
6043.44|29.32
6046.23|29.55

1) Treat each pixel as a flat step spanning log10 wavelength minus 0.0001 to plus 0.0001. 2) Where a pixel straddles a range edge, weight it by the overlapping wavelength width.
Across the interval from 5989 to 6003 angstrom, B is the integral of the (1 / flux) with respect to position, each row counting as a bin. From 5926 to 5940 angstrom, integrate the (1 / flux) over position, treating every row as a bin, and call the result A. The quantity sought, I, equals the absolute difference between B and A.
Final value 0.008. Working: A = 0.49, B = 0.480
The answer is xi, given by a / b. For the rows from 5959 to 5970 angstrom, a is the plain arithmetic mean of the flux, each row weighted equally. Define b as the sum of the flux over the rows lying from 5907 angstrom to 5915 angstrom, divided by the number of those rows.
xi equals 0.99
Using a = 27.9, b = 28.2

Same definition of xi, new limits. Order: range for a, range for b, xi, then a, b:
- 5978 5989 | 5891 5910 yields 1.05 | 27.6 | 26.2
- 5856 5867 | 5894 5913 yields 1.01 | 27.6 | 27.3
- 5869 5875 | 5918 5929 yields 1.00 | 28.8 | 28.9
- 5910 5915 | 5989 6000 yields 0.91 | 27.5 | 30.3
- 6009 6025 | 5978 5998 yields 0.98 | 27.8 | 28.4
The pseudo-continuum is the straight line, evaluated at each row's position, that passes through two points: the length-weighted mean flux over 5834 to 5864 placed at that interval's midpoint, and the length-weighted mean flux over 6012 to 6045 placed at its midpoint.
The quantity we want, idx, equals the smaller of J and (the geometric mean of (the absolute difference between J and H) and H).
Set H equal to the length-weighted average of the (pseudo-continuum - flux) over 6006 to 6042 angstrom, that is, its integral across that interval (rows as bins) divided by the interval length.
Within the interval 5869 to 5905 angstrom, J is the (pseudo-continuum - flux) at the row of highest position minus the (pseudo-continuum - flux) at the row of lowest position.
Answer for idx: 0.7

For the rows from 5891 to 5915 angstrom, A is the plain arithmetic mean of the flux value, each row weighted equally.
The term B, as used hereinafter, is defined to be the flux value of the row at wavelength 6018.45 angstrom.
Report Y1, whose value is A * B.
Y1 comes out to 788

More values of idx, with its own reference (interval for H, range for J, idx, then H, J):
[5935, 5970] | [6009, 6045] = -0.7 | 0.28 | -0.7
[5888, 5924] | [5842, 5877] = 0.9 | 1.93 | 2.4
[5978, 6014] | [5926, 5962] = 1.6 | 0.44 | 6.1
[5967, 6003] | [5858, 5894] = 0.7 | 0.12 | 4.7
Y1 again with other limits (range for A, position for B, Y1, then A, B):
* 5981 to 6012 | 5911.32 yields 842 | 28.3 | 29.72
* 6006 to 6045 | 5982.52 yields 807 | 28.3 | 28.54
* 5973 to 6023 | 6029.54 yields 751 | 27.7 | 27.1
